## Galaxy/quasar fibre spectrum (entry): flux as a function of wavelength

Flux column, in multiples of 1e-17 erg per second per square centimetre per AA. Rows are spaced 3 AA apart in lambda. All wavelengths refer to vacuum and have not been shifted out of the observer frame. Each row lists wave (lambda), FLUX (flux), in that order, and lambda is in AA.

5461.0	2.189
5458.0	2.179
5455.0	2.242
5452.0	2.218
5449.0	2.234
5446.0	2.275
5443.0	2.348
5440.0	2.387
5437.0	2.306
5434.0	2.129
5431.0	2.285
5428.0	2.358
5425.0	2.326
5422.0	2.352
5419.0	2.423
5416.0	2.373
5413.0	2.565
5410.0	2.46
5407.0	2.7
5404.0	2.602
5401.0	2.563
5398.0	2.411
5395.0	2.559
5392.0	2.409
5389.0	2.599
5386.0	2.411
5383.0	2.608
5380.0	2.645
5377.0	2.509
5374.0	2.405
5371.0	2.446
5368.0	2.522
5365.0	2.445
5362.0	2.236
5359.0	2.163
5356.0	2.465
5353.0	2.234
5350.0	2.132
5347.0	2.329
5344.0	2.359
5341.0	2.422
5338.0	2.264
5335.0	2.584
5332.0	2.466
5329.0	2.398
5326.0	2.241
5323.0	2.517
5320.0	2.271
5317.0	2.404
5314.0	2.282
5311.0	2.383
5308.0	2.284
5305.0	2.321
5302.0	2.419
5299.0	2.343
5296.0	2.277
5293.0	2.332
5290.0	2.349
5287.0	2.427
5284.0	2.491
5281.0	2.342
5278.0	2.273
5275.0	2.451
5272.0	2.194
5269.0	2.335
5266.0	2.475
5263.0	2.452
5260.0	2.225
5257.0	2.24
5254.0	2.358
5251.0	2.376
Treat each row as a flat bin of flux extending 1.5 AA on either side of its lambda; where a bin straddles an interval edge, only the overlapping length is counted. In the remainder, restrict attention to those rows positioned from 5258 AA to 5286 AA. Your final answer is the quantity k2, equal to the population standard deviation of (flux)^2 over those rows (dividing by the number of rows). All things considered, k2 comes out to 0.50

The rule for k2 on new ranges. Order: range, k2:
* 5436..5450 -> 0.25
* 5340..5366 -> 0.54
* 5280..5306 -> 0.30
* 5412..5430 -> 0.39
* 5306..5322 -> 0.26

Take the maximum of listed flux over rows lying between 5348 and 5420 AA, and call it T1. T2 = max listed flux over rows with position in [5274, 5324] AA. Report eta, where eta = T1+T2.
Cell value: 5.22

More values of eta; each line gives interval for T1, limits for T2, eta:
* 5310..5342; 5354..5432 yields 5.28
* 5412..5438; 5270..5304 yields 5.06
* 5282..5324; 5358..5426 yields 5.22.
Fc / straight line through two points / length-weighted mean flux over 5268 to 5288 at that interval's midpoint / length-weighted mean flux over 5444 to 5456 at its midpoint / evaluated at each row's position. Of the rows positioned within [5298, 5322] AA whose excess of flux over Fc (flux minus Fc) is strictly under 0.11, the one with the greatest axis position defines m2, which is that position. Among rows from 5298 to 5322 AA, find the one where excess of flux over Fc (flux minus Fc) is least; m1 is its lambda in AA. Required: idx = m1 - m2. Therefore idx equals 0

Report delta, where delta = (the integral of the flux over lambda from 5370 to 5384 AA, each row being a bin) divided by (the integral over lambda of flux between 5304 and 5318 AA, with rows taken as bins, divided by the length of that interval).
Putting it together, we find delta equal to 15.1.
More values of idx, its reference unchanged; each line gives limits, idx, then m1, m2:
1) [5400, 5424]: 0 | 5422.0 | 5422.0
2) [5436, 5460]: 0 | 5458.0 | 5458.0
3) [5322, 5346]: -18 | 5326.0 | 5344.0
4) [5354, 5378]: -15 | 5359.0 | 5374.0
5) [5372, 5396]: 0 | 5374.0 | 5374.0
